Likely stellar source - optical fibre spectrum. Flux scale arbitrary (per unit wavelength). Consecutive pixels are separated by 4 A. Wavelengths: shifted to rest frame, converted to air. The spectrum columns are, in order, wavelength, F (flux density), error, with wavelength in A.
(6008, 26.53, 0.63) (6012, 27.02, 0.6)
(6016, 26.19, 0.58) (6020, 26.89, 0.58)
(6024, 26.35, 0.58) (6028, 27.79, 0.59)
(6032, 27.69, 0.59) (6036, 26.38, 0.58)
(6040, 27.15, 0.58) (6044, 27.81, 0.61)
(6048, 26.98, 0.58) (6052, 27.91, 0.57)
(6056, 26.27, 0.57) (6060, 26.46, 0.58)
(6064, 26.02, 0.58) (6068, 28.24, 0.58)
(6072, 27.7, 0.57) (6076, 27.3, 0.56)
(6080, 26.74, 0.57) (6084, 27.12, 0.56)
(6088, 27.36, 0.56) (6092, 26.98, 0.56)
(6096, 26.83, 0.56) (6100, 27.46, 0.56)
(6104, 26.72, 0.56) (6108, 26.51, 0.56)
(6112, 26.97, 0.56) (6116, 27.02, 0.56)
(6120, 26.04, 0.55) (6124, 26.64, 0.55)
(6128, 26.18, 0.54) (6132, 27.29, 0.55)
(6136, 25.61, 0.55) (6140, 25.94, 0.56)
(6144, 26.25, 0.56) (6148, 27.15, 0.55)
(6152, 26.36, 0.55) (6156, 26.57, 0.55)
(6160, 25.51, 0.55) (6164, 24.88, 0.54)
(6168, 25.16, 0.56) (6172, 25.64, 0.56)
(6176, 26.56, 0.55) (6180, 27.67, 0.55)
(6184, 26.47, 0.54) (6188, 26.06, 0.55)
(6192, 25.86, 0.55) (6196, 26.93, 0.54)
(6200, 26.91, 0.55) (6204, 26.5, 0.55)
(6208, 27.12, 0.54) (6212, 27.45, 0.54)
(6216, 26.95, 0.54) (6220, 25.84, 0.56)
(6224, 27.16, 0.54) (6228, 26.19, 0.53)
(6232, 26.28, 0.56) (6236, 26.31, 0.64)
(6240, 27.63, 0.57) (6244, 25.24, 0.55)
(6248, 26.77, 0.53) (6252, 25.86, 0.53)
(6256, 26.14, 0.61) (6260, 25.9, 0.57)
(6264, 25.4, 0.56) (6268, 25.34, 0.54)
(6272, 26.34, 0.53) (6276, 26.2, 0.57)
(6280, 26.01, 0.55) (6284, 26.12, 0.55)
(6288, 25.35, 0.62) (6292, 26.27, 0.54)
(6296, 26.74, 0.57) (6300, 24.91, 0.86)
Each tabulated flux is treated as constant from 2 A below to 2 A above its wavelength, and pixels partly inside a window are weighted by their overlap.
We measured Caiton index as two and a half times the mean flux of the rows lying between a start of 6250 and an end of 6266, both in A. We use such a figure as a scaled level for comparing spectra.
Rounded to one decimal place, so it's 64.6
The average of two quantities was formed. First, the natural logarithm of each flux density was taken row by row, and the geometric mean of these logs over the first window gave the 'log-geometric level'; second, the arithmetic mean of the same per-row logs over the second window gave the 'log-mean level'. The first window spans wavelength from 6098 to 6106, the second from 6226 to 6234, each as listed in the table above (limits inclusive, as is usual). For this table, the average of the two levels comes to 3.28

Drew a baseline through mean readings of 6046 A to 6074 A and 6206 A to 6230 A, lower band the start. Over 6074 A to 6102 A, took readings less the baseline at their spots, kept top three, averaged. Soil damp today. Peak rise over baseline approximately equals 0.34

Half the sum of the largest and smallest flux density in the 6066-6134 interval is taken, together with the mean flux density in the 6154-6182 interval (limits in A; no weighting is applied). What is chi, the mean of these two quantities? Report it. 26.6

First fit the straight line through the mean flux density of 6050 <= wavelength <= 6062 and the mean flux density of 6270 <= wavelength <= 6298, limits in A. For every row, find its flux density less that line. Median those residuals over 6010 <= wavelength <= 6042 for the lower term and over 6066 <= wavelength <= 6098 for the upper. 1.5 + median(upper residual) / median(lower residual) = -6.1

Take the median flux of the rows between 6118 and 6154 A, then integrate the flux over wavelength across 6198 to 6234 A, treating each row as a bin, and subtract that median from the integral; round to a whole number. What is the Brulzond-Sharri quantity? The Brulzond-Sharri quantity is 935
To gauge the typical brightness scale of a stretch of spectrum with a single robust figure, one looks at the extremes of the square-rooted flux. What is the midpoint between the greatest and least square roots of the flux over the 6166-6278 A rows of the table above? 5.14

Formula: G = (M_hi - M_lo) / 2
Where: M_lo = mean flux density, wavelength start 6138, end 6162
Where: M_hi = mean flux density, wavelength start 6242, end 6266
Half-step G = -0.21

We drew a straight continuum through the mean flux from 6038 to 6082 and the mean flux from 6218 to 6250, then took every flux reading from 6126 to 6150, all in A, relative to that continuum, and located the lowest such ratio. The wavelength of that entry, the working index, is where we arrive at 6136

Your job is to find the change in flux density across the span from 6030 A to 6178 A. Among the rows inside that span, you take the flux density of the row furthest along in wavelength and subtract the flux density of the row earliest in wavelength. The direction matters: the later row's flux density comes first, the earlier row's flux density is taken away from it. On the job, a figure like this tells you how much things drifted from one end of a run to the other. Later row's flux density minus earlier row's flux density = -1.1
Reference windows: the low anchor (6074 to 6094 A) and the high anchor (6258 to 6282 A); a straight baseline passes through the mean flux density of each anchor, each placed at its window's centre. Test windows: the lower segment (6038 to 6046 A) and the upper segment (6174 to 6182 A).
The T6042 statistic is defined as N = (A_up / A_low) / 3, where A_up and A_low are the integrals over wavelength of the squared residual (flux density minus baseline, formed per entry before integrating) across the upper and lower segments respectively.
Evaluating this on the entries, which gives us 1.9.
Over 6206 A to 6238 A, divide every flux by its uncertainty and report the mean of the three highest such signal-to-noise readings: 50.5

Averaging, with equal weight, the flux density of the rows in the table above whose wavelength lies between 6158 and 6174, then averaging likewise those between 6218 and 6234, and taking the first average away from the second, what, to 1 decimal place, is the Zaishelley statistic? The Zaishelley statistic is 1.1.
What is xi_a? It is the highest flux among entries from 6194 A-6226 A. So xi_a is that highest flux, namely 27.45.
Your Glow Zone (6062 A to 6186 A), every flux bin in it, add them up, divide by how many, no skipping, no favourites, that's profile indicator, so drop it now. 26.6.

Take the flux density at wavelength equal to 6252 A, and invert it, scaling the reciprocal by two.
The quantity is 0.0773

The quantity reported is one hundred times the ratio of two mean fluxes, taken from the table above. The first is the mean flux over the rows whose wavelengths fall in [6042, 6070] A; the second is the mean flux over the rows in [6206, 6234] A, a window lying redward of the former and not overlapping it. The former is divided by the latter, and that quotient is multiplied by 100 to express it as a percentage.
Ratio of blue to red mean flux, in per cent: 101.4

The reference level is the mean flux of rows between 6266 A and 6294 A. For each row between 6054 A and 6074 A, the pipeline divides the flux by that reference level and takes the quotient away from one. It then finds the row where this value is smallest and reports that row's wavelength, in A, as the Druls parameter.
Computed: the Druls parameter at 6068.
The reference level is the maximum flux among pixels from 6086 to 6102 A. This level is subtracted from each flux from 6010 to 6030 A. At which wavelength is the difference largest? 6028 A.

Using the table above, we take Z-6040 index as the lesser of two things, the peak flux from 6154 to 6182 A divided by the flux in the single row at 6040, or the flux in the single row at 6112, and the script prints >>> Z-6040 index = 1.02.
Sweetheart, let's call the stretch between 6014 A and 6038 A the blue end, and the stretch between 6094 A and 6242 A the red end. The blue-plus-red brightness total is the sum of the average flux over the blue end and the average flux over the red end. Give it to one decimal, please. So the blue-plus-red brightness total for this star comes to 53.4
